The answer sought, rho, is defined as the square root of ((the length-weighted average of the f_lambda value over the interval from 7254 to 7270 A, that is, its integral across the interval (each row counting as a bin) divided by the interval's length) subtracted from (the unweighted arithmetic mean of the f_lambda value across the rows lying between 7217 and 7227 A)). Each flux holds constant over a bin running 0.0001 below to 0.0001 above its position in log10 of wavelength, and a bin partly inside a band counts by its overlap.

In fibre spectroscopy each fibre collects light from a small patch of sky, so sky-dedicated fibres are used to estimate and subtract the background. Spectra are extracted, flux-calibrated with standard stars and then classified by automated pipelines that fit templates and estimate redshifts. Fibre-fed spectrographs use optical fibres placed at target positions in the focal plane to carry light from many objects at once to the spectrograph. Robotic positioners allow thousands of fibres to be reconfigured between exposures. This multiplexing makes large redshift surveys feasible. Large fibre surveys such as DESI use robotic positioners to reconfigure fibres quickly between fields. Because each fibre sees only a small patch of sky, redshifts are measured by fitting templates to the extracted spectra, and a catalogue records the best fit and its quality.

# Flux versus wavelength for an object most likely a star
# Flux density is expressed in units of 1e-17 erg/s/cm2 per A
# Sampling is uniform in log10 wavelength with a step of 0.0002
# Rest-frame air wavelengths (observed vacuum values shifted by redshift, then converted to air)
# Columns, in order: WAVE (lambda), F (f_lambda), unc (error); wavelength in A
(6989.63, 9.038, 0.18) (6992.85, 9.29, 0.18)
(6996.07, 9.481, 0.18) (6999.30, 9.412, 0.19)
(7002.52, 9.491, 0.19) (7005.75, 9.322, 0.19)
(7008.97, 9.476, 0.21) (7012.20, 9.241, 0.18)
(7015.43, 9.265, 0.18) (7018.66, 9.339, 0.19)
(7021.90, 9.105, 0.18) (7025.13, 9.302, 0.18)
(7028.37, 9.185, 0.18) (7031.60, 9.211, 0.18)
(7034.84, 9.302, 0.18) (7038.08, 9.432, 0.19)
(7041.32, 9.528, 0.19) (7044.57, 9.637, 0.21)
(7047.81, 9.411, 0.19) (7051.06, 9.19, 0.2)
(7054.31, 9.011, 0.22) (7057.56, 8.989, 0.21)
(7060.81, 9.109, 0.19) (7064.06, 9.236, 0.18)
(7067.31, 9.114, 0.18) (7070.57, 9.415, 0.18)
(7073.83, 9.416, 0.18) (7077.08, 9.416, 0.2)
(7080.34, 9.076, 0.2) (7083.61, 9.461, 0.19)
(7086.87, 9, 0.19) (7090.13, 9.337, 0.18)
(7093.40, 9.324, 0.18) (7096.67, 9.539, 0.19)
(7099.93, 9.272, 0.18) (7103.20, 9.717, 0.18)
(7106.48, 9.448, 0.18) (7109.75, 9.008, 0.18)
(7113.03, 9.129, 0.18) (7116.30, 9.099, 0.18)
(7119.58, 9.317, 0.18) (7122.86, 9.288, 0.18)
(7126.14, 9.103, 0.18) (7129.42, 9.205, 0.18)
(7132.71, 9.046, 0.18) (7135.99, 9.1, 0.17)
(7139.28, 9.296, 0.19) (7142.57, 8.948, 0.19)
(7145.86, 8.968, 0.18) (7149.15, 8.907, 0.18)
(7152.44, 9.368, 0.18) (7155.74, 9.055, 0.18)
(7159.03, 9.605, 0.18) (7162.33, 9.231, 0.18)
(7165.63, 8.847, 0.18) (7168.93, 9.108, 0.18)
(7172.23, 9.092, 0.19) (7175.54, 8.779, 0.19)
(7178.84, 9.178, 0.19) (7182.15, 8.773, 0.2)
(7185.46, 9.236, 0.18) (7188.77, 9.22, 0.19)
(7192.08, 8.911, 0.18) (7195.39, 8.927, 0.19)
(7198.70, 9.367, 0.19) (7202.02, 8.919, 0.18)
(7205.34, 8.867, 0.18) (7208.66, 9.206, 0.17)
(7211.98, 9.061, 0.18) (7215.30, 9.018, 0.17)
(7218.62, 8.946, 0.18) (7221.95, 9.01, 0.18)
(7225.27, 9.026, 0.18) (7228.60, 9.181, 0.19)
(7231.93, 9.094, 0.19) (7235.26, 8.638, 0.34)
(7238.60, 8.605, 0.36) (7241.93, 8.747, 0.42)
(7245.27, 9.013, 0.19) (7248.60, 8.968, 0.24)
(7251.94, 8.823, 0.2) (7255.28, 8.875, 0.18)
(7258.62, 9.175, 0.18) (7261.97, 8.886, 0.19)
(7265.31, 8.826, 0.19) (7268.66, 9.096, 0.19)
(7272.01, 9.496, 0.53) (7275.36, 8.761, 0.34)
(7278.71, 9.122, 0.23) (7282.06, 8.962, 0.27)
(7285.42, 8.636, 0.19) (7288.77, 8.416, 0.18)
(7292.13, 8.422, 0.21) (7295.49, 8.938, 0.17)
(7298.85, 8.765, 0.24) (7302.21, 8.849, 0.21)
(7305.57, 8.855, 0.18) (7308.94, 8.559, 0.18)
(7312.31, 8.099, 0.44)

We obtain 0.16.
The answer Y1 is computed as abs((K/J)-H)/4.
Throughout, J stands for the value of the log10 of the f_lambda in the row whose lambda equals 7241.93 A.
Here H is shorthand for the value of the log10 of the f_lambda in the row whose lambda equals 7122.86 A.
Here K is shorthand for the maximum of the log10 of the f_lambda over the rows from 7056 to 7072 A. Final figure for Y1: 0.017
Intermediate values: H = 0.968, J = 0.942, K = 0.974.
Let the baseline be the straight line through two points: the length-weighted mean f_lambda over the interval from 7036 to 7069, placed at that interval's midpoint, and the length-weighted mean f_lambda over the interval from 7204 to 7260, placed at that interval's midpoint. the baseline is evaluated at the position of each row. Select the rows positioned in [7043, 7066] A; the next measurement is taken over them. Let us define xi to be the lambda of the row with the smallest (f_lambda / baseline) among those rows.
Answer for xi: 7057.56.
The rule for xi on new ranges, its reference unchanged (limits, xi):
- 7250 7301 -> 7288.77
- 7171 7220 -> 7175.54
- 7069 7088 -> 7086.87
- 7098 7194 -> 7175.54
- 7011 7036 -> 7021.90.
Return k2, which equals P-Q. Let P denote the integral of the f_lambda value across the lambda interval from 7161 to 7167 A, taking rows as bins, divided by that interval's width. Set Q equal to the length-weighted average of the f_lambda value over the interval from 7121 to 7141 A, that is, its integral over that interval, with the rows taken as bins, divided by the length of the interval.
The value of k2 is -0.1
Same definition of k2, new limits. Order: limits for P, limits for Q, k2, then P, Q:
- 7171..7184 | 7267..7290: 0.0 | 8.95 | 8.94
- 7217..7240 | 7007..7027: -0.4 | 8.93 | 9.29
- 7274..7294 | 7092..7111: -0.7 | 8.72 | 9.39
